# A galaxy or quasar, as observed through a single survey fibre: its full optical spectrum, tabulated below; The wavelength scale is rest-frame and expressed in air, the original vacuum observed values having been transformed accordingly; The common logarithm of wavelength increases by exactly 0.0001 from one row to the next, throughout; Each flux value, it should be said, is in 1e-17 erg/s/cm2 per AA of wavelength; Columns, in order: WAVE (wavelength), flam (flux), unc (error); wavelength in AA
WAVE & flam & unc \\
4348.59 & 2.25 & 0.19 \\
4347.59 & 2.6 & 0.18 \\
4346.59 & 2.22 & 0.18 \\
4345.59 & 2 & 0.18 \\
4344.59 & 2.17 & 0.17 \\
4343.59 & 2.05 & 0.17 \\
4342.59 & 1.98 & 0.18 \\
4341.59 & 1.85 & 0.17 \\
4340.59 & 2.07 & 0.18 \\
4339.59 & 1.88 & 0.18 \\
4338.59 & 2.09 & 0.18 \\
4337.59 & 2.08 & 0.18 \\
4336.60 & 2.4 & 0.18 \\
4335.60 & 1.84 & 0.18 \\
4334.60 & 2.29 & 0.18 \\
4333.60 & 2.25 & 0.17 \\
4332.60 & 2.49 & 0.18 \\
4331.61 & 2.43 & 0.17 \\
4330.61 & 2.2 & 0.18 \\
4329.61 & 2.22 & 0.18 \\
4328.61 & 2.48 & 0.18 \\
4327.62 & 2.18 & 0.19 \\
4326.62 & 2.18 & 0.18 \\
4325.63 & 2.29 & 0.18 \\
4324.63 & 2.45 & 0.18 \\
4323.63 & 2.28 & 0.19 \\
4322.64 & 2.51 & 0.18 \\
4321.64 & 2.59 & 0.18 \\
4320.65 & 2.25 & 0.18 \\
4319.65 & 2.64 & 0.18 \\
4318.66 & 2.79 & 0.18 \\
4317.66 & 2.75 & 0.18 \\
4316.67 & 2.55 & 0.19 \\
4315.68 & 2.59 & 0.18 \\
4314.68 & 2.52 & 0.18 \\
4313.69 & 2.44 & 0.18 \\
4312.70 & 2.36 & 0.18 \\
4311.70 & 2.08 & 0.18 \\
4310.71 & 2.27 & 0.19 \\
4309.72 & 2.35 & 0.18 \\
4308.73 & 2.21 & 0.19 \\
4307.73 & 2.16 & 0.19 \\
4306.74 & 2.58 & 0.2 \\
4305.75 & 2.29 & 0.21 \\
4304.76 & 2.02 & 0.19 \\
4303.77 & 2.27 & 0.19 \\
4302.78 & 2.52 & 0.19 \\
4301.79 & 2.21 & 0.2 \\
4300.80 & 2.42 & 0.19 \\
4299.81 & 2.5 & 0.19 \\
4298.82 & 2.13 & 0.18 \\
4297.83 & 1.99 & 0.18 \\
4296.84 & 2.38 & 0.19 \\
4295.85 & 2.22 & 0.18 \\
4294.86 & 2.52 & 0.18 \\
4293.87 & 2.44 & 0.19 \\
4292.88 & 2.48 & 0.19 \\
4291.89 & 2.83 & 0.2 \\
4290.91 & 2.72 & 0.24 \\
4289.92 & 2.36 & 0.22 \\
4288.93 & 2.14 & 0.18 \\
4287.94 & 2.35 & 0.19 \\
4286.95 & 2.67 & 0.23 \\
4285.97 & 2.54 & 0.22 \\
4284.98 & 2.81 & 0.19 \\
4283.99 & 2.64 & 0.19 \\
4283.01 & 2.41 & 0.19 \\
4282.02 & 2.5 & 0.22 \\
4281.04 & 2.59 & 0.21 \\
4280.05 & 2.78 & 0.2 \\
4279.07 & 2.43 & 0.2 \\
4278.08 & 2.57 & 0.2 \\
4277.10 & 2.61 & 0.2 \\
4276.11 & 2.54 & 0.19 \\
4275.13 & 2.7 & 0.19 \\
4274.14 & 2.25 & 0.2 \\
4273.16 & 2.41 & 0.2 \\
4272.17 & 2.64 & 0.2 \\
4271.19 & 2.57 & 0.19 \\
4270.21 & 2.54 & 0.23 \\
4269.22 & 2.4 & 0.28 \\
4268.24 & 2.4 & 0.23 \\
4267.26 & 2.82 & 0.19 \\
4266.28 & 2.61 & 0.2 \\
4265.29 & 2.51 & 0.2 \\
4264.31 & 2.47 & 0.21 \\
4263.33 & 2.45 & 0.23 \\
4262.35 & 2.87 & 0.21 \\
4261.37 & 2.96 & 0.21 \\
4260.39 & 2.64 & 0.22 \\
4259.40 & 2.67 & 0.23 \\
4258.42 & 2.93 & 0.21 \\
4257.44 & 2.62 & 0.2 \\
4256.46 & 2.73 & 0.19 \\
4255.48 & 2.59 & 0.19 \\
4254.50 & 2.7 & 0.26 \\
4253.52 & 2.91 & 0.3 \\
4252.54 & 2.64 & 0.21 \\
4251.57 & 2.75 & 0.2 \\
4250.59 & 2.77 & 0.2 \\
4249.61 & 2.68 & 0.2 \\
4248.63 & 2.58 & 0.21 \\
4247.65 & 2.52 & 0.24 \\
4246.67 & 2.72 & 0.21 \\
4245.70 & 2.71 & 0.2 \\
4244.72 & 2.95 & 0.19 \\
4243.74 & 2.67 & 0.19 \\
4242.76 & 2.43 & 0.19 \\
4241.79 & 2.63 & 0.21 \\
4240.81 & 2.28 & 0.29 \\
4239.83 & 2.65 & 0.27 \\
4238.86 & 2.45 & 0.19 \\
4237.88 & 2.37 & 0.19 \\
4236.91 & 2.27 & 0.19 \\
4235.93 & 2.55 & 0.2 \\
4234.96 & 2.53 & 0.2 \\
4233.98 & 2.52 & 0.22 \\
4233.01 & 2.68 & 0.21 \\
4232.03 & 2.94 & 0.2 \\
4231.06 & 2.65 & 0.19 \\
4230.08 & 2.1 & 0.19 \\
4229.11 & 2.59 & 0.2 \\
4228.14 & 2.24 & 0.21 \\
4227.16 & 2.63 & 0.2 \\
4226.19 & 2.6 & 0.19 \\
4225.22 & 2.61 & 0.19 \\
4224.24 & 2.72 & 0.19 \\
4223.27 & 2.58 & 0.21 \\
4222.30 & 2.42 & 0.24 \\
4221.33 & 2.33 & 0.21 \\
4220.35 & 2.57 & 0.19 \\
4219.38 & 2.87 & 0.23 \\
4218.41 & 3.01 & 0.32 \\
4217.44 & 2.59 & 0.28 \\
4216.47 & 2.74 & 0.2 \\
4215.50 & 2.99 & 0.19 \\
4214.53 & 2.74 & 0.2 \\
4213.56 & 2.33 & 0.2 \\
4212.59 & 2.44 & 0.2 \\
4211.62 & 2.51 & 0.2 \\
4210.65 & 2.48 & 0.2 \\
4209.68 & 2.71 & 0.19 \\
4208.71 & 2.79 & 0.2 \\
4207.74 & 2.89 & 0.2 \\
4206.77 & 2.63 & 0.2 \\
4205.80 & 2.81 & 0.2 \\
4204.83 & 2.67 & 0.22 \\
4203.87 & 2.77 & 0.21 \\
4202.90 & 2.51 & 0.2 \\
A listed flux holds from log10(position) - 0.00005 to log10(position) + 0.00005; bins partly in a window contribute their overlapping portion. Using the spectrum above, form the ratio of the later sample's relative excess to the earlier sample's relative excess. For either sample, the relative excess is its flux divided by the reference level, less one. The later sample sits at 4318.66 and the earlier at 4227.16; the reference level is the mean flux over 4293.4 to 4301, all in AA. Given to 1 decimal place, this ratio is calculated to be 1.5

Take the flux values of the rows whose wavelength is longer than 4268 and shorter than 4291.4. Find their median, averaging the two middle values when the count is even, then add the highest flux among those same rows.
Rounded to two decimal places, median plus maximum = 5.35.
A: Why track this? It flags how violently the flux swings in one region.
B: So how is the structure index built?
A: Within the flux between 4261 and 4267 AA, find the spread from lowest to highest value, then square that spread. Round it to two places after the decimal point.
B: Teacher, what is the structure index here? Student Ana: 0.26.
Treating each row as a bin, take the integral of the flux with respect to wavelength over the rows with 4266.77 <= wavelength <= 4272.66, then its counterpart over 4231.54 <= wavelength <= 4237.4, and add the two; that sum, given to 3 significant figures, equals 30.2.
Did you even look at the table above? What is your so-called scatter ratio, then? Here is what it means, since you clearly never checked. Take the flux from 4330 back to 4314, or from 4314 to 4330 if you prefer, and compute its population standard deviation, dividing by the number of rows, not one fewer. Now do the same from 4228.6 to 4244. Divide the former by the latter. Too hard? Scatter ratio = 1.0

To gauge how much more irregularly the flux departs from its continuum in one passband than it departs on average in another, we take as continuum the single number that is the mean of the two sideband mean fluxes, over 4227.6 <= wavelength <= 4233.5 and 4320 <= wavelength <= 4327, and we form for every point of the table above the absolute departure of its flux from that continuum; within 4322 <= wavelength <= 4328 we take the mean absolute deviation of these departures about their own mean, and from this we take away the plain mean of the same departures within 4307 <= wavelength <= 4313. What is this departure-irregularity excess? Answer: -0.13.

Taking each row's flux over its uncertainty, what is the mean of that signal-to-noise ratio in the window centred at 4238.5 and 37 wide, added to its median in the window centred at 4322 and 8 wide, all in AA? 26.3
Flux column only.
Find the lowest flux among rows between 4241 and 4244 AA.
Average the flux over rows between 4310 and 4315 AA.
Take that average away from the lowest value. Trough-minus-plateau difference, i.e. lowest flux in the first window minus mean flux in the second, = 0.10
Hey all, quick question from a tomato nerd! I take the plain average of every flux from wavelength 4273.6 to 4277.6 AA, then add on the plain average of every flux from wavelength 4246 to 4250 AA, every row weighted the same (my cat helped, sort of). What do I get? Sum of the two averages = 5.15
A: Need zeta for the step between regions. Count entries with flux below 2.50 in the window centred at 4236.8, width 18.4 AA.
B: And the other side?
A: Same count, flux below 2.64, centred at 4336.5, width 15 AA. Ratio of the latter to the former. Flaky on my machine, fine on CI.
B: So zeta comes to 2.1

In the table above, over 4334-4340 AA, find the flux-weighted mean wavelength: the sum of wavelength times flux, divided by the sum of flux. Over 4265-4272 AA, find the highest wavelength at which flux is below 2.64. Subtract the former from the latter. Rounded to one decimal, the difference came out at -65.8 AA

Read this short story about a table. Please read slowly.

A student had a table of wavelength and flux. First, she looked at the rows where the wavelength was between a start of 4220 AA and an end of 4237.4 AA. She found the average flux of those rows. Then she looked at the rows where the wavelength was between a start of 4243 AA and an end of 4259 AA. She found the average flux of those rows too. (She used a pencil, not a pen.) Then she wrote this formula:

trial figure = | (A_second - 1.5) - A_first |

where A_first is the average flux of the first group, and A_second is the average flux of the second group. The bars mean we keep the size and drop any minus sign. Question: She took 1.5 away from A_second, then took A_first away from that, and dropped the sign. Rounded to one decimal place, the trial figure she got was 1.3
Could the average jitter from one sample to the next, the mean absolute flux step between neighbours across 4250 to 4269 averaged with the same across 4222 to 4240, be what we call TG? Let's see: 0.189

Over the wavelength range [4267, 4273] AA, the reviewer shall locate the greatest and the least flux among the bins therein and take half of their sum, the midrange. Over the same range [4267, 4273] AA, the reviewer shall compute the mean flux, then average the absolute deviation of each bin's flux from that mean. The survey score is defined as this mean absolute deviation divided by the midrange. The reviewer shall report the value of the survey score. 0.044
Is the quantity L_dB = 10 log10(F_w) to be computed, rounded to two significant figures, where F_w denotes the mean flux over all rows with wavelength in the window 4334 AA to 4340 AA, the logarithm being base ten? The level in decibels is 3.2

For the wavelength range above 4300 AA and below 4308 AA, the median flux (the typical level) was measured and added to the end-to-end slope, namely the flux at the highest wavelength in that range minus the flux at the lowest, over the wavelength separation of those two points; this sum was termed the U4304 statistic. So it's 2.2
